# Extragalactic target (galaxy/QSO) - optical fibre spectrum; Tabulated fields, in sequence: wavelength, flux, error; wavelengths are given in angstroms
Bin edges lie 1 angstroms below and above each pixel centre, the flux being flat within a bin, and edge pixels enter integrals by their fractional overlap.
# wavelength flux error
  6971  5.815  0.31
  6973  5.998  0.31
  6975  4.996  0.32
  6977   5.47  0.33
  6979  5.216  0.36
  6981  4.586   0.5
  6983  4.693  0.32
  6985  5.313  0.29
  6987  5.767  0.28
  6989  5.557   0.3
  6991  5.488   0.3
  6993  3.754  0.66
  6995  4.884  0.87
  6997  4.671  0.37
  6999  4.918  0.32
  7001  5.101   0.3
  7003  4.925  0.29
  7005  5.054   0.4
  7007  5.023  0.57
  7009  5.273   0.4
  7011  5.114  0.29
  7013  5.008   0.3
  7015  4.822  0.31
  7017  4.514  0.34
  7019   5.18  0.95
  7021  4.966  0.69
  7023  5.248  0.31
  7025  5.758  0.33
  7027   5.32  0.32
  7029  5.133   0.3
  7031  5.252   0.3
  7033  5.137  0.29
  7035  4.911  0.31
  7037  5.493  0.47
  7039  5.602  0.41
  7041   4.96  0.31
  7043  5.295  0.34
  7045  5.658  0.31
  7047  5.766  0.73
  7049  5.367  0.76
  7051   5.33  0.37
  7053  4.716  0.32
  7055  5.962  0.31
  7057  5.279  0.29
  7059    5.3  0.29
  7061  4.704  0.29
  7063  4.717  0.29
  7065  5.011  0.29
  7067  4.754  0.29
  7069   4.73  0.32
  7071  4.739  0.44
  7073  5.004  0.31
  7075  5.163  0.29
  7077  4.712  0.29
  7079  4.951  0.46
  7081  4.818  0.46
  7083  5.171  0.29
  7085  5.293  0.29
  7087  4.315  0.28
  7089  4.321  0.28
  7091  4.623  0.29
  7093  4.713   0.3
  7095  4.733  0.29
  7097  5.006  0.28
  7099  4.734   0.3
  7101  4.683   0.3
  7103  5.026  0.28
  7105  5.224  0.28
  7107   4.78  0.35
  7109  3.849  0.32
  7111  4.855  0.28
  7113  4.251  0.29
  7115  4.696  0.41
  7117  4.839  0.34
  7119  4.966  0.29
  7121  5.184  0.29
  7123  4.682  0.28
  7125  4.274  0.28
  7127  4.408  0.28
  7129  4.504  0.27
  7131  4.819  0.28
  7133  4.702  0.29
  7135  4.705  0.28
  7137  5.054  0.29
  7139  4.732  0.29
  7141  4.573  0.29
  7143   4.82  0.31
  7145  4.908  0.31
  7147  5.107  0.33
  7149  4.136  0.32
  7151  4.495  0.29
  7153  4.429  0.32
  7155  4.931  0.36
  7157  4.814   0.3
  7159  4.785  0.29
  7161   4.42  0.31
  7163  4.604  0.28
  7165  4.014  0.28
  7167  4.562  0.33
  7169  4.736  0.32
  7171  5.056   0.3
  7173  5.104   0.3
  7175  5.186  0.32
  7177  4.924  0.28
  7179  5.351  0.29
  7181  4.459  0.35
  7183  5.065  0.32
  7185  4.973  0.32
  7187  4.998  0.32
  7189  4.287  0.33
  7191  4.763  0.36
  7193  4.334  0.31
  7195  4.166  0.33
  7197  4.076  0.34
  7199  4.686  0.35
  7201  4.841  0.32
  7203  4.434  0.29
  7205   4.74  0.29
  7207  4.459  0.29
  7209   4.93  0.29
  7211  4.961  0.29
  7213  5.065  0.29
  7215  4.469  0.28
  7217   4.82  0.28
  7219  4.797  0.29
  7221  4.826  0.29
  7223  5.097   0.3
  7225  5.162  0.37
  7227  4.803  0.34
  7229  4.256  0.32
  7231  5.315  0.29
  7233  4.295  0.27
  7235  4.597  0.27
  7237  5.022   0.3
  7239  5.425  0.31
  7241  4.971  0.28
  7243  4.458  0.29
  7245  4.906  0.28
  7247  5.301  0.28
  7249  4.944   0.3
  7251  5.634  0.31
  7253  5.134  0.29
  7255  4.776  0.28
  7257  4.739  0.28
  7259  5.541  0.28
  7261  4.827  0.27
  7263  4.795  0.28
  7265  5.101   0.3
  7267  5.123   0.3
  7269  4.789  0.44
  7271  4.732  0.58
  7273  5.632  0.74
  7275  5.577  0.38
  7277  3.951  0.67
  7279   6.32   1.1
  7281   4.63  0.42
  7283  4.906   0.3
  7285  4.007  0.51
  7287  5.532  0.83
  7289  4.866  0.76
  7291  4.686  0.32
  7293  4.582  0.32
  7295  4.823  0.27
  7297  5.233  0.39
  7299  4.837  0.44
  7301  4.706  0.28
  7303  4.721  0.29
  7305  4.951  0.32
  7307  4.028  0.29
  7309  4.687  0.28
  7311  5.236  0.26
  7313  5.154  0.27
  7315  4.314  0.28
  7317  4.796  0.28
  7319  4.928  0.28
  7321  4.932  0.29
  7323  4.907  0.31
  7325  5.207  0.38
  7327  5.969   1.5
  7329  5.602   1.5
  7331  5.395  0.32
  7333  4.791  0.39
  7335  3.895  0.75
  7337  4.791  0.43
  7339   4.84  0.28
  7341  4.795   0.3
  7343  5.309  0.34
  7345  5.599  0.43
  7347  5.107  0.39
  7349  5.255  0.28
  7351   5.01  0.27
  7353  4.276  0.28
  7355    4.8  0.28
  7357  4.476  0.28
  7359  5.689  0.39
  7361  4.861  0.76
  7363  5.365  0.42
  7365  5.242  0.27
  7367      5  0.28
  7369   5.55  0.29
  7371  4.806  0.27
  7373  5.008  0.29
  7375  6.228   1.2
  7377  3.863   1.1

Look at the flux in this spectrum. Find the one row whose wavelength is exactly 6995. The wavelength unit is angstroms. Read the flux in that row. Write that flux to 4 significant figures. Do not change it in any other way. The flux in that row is 4.884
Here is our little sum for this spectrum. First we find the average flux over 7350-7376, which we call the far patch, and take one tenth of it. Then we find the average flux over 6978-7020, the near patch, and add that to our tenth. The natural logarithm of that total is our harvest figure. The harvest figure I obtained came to 1.71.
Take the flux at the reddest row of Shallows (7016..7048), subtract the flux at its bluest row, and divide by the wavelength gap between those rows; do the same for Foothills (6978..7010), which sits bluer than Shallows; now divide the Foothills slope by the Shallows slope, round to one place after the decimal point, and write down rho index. 0.0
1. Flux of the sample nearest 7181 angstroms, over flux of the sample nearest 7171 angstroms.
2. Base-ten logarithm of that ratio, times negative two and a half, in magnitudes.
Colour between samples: 0.14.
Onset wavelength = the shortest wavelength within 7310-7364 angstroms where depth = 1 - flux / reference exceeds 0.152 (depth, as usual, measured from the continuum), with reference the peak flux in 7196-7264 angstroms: 7315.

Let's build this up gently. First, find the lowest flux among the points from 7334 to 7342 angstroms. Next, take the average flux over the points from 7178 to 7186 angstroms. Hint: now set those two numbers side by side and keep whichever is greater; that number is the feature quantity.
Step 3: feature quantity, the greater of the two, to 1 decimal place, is 5.0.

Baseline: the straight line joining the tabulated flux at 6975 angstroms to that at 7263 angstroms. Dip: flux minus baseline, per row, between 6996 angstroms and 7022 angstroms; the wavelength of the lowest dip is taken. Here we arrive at 7017 angstroms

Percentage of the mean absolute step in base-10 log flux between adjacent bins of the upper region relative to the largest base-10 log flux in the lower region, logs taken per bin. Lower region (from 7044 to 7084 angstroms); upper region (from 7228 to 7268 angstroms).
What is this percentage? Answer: 5.24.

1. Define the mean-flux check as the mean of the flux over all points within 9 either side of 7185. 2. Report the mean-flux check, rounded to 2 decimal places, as 4.79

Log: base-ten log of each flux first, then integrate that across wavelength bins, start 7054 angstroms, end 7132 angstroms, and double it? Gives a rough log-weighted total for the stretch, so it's 106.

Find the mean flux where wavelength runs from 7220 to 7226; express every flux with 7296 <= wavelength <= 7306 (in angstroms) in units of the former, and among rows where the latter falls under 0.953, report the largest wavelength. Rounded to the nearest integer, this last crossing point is 7303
